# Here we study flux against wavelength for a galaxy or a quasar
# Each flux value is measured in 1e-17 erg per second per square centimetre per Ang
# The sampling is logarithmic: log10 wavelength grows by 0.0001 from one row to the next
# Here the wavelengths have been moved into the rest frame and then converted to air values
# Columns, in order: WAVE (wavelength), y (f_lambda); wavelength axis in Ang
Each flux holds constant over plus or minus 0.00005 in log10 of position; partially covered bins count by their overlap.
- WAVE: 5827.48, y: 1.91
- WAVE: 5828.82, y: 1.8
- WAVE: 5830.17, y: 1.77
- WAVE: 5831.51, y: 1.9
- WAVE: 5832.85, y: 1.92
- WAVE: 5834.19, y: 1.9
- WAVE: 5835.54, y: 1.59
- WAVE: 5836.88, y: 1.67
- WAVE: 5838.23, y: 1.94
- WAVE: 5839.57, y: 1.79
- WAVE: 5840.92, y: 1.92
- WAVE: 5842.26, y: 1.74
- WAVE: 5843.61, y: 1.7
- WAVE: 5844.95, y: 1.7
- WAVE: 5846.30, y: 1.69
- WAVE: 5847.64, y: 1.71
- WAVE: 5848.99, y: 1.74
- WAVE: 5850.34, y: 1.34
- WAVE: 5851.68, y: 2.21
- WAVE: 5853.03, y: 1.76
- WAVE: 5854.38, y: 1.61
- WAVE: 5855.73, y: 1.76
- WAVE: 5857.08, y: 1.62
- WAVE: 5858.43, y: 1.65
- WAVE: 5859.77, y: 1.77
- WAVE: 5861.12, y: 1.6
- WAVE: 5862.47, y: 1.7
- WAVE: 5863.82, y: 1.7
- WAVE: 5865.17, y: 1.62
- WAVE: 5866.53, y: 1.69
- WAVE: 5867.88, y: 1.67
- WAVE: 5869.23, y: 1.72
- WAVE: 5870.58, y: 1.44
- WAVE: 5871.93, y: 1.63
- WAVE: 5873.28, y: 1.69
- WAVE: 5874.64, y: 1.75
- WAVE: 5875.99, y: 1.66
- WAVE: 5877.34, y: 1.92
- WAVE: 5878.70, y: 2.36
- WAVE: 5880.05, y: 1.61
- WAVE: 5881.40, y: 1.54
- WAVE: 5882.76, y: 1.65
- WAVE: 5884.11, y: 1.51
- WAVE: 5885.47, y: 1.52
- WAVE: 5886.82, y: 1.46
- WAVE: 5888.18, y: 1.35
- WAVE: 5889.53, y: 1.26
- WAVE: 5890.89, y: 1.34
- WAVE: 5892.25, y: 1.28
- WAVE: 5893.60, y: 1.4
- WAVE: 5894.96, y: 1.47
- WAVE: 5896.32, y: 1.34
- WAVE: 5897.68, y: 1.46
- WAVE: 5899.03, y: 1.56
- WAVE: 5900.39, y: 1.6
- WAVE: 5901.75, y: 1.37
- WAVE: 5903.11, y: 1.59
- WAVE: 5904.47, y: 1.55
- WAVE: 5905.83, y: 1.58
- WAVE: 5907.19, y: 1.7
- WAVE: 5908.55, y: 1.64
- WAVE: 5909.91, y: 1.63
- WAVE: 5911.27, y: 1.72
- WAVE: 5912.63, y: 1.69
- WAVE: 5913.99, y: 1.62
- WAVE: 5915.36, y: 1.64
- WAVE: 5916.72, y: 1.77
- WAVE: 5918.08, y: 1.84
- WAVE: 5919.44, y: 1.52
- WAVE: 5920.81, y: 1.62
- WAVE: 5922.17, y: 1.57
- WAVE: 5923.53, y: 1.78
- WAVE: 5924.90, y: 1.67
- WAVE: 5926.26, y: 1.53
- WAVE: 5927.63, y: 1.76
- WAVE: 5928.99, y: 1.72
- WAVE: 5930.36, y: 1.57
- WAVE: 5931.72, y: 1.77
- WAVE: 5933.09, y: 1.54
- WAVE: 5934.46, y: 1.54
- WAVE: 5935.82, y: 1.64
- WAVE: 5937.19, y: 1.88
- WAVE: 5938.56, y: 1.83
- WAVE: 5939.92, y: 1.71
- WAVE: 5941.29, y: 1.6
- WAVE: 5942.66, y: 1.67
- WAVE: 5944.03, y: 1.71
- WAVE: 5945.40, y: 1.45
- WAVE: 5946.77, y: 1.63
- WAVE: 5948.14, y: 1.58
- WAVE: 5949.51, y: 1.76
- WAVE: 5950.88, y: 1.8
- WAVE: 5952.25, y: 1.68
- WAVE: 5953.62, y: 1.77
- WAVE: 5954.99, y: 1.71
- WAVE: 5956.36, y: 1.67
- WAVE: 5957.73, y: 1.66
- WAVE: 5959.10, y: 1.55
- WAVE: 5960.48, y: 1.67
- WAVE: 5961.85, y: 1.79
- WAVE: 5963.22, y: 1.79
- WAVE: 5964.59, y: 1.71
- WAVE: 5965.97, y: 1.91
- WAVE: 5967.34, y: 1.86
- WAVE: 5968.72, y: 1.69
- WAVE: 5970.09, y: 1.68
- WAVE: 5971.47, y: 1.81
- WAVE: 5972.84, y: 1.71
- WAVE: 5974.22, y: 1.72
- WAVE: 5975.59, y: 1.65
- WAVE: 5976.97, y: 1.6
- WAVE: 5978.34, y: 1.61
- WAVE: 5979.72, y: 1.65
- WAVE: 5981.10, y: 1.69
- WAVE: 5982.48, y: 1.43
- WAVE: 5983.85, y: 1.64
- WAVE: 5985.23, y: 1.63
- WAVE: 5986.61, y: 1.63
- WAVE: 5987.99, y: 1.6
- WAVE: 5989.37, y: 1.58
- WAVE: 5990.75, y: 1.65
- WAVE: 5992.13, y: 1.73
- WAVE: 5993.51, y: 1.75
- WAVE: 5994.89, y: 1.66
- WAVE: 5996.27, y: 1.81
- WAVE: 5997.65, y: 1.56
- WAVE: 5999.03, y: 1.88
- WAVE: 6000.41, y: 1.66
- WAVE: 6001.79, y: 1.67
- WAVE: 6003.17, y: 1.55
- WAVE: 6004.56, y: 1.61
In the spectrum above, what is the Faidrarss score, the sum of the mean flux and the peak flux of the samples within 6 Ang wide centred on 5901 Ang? 3.13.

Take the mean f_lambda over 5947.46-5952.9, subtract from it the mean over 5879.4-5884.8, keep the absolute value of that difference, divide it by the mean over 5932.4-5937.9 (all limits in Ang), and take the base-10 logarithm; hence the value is -1.11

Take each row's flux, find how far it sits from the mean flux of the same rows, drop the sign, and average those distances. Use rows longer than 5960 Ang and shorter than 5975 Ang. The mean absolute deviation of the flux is 0.067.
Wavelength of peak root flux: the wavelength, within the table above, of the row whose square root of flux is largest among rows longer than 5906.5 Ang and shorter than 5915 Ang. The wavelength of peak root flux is 5911.27 Ang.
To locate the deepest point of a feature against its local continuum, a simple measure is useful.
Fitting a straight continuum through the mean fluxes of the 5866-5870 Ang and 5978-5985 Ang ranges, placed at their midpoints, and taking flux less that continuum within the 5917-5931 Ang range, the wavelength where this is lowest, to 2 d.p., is 5919.44 Ang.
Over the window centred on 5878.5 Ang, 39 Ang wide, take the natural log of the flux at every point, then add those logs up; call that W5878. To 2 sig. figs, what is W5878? 13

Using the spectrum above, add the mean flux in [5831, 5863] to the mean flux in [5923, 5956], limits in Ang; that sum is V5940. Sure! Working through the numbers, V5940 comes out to 3.43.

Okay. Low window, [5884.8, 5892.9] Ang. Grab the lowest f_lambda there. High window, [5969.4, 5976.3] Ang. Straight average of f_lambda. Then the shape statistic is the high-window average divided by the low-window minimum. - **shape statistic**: 1.36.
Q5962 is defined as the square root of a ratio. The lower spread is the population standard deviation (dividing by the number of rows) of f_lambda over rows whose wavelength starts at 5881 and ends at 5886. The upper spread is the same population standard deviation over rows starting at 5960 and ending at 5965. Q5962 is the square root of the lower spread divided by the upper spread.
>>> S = 1.04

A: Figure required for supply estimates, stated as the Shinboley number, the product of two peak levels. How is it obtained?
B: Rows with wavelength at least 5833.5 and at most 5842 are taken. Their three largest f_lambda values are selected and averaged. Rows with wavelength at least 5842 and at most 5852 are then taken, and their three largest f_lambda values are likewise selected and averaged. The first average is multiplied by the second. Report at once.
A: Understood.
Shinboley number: 3.6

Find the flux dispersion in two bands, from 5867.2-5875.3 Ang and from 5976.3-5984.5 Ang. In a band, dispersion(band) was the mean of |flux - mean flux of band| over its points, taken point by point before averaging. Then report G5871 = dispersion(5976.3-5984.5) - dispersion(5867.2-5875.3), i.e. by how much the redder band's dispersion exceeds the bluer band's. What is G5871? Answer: -0.018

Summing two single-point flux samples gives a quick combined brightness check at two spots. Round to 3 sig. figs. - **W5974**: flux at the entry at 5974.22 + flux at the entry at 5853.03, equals 3.48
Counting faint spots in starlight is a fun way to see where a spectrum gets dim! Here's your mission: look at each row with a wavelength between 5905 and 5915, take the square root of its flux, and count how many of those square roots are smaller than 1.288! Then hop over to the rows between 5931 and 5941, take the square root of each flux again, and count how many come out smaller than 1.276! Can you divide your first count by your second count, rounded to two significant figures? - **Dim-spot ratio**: 2.0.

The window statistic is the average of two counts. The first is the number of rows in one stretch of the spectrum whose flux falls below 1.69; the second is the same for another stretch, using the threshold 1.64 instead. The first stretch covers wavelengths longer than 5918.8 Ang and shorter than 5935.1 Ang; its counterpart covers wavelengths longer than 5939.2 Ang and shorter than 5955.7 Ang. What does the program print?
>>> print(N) 6.0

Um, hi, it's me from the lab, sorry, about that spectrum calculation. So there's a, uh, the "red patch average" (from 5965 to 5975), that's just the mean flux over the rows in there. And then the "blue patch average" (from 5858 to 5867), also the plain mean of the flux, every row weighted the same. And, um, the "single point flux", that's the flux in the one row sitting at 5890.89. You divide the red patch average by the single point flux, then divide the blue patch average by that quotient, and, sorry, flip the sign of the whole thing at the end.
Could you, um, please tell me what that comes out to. -1.3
